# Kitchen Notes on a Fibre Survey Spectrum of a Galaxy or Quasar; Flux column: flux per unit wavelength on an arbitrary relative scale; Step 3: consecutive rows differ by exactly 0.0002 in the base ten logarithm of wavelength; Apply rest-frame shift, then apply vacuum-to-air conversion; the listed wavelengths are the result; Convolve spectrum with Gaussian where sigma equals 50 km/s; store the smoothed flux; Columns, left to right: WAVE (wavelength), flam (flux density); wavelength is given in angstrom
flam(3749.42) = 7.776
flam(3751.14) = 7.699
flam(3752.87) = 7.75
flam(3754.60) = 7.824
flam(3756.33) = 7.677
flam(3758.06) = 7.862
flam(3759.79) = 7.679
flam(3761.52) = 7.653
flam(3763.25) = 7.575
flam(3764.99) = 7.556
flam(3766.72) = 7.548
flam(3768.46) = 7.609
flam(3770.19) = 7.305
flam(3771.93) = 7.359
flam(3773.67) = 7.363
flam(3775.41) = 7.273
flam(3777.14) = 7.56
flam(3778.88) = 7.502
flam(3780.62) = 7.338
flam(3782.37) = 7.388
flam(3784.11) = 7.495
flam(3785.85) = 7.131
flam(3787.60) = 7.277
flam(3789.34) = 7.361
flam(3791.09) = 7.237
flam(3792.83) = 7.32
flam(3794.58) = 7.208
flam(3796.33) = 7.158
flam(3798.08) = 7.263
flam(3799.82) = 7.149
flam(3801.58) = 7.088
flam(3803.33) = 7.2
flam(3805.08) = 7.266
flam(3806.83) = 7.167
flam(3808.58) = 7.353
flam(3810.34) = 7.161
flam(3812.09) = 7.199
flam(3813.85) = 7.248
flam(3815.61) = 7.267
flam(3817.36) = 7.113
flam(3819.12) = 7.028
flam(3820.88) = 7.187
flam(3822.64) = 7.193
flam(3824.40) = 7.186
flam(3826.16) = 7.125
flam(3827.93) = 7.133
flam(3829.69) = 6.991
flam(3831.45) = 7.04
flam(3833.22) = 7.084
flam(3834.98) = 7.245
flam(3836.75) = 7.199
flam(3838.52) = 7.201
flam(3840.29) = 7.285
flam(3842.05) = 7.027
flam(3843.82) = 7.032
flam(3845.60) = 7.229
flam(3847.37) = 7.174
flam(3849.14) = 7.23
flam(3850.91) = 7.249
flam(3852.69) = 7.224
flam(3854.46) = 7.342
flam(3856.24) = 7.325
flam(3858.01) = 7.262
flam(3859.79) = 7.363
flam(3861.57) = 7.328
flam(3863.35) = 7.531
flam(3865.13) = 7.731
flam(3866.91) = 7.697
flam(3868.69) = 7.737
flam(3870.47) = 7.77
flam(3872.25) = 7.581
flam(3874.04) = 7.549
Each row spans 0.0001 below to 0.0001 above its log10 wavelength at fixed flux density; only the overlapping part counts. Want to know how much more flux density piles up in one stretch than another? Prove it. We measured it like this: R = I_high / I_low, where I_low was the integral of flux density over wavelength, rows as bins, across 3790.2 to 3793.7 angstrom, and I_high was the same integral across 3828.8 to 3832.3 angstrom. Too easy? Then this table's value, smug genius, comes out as 0.97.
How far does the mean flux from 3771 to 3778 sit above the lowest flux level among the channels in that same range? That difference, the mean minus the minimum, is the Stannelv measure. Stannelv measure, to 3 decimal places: 0.116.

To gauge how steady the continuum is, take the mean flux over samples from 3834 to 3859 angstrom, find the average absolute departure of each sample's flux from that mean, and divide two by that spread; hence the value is 31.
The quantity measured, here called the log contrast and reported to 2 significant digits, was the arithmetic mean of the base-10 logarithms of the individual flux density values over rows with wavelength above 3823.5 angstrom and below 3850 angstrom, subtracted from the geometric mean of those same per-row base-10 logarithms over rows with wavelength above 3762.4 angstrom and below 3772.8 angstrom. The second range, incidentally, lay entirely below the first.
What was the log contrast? 0.021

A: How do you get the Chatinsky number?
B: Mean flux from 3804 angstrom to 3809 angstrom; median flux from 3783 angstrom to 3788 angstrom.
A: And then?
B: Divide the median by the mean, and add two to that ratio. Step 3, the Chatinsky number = 3.002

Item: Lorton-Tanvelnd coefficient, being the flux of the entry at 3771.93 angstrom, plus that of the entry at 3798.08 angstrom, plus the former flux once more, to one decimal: 22.0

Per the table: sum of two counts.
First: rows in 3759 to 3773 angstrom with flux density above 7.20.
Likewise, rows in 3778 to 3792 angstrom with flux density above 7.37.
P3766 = 11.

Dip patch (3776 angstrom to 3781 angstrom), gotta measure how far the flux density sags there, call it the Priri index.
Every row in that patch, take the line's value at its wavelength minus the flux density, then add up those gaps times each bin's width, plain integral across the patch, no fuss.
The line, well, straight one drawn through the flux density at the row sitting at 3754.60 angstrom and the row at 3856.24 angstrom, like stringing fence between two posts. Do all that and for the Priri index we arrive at 1.2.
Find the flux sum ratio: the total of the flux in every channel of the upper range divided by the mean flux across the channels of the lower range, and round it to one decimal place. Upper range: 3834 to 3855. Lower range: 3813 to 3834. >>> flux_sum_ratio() 12.1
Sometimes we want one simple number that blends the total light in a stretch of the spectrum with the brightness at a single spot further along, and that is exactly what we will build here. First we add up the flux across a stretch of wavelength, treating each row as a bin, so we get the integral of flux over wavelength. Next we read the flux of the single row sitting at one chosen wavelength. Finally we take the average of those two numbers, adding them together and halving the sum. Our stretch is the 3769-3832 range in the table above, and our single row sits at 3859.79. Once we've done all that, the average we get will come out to 232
